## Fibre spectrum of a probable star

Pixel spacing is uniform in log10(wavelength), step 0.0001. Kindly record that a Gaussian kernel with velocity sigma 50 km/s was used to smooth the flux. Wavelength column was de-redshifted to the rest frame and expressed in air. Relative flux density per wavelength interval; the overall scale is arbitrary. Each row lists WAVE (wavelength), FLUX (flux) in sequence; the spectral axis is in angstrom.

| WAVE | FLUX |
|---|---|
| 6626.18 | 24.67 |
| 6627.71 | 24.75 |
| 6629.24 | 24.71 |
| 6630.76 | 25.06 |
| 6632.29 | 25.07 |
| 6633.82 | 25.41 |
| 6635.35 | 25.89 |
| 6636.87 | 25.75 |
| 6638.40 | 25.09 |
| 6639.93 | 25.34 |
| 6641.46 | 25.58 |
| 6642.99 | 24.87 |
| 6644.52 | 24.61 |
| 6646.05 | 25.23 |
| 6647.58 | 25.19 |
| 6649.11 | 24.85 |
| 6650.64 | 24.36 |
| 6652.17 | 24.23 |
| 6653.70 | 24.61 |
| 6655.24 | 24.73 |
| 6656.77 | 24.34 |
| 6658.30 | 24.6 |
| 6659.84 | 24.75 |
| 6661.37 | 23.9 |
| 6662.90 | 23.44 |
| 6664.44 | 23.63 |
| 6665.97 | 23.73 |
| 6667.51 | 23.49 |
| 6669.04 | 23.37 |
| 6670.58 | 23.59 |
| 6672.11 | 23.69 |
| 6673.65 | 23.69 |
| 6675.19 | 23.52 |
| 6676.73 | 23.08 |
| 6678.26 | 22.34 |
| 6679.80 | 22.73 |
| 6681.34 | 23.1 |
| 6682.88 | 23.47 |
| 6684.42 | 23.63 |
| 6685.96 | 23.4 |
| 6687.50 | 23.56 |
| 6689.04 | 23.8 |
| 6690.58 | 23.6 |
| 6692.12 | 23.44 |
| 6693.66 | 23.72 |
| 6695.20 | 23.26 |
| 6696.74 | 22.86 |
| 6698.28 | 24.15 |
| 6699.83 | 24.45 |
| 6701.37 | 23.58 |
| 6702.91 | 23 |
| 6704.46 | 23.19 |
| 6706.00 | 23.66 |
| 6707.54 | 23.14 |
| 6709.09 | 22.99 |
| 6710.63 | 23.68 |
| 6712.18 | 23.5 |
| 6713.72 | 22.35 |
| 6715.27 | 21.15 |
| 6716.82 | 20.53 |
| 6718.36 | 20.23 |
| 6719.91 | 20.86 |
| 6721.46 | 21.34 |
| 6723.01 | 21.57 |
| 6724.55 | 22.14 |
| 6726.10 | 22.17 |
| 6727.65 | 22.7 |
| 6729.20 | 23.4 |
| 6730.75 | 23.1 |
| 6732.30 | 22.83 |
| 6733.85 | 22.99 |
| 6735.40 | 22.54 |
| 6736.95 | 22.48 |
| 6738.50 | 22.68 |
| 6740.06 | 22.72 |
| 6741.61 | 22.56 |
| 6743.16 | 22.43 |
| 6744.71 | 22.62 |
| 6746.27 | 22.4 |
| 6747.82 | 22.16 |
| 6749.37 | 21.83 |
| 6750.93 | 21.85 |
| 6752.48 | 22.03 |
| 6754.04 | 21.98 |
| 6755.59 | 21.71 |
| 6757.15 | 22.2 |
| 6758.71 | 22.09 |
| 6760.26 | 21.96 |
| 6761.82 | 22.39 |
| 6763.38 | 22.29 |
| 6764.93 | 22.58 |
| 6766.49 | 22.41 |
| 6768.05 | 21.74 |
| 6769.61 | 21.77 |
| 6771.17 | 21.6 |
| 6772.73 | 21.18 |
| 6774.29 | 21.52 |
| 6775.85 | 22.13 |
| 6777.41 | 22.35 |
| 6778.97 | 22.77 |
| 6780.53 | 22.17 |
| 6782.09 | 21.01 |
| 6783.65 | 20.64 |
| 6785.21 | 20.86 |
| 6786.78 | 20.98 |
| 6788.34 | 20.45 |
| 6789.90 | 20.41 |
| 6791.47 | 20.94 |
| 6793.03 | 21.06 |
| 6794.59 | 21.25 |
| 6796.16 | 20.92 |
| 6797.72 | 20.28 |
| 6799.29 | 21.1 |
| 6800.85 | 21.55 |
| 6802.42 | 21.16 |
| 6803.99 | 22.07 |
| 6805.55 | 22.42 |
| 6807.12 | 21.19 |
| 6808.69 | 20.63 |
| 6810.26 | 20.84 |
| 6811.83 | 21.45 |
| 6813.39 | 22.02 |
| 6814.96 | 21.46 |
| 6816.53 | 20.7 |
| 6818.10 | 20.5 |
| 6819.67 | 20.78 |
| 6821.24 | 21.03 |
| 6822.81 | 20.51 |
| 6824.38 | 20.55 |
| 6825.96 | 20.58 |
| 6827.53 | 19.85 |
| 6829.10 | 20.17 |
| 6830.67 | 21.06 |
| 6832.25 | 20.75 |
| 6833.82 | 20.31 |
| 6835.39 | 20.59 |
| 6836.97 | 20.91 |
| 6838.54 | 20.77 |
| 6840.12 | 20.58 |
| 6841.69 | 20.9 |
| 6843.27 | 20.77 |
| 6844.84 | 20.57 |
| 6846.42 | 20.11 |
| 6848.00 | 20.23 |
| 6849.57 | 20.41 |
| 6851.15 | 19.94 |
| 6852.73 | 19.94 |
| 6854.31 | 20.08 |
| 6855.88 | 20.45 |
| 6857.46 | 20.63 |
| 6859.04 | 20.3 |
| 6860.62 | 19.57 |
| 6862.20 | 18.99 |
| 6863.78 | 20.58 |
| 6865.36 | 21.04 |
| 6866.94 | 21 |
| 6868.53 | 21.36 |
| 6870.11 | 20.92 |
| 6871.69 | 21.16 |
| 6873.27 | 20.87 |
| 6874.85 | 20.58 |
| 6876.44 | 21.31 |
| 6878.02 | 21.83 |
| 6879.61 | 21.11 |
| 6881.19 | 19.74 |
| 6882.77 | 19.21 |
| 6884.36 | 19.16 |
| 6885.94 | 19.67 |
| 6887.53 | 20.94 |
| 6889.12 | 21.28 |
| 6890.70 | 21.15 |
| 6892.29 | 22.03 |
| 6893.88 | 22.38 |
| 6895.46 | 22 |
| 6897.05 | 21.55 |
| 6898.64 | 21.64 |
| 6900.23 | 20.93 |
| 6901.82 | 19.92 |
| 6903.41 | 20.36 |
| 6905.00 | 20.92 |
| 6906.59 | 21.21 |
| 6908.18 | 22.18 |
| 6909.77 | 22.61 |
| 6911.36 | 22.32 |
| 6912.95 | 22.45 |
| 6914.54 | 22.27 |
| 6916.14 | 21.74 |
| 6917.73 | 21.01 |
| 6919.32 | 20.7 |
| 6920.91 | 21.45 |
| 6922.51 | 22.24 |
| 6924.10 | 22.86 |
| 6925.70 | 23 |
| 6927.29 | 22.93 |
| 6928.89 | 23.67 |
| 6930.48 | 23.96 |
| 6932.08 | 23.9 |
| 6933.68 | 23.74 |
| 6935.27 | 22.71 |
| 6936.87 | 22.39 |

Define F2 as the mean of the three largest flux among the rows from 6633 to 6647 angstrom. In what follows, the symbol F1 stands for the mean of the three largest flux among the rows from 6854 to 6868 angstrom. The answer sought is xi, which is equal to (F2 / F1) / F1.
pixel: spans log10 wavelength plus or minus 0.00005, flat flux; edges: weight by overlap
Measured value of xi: 0.0590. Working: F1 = 20.9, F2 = 25.7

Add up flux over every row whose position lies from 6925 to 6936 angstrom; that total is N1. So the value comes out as 164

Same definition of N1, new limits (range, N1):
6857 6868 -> 142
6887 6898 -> 151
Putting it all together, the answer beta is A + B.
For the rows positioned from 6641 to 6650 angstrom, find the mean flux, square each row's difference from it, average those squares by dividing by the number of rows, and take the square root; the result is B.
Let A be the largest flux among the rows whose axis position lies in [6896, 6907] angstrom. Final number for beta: 22.0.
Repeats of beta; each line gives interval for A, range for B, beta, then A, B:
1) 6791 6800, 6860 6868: 22.1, 21.25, 0.82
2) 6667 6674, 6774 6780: 24.1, 23.69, 0.45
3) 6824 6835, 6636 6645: 21.5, 21.06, 0.39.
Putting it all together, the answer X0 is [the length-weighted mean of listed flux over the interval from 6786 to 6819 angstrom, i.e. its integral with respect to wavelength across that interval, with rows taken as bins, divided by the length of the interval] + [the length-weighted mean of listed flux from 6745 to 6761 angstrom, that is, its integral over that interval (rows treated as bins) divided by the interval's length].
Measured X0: 43.2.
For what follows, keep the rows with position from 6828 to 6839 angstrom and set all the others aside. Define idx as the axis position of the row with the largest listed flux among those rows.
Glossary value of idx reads 6830.67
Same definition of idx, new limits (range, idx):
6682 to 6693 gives 6689.04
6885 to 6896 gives 6893.88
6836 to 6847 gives 6836.97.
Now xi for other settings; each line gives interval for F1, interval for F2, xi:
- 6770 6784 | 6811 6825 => 0.0430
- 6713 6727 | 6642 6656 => 0.0508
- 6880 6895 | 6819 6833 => 0.0437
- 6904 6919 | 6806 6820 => 0.0429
